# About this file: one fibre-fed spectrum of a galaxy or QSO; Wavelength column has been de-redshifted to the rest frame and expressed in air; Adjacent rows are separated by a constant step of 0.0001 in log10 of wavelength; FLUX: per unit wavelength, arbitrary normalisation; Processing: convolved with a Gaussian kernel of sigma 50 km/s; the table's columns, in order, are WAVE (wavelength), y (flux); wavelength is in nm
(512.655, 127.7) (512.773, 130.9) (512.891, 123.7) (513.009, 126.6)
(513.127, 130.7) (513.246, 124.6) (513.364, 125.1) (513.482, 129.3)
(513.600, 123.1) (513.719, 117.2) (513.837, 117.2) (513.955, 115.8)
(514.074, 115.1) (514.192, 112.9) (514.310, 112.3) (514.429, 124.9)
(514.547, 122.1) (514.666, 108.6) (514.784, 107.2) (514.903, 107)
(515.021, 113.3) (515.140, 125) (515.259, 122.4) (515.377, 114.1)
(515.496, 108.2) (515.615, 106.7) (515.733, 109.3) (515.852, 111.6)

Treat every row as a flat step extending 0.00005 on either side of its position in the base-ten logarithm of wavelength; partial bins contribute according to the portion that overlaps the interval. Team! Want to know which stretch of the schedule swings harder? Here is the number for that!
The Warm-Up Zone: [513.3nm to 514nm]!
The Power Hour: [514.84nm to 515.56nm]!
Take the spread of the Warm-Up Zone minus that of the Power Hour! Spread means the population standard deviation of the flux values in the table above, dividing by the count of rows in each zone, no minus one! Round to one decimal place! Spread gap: -1.8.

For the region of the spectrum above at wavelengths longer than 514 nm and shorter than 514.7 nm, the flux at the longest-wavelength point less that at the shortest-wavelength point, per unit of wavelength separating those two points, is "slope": -11.0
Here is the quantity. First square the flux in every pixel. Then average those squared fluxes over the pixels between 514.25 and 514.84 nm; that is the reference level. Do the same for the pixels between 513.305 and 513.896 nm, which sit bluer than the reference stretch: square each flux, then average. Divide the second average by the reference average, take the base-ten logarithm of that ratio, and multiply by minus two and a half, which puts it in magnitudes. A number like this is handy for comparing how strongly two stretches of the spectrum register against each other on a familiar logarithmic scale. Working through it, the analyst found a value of -0.13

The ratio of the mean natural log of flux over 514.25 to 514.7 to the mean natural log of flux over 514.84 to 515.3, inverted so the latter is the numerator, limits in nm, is 1.00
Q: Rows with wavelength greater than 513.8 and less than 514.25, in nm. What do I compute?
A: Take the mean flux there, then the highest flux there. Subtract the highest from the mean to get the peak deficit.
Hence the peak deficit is -2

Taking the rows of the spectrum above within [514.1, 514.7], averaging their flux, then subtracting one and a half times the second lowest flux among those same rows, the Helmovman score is -52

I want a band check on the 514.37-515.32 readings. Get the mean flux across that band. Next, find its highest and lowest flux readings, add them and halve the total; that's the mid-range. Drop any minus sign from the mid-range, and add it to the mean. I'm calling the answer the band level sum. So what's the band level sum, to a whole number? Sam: 232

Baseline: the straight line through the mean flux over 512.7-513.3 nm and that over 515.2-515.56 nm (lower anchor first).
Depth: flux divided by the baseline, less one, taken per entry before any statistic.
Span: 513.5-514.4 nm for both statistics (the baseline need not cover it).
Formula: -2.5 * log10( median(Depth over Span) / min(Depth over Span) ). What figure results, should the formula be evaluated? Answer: 0.3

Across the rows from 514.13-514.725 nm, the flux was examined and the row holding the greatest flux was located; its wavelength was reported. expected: 514.429 nm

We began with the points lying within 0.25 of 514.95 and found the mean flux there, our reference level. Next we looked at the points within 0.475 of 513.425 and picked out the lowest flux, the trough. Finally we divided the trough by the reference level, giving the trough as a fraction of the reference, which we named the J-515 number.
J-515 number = 1.04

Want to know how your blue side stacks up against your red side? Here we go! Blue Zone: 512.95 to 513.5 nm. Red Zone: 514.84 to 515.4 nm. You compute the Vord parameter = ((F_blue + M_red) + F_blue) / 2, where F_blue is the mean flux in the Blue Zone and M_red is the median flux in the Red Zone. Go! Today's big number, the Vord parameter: 184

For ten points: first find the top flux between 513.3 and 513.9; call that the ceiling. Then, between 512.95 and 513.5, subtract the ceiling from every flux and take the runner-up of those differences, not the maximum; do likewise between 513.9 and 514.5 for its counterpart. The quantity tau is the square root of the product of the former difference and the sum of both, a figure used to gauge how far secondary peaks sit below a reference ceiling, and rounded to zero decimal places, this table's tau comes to 0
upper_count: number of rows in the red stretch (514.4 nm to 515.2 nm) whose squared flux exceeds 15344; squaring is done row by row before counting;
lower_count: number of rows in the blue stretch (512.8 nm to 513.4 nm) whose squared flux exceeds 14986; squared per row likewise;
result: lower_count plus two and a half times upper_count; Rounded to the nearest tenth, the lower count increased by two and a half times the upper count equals 10.0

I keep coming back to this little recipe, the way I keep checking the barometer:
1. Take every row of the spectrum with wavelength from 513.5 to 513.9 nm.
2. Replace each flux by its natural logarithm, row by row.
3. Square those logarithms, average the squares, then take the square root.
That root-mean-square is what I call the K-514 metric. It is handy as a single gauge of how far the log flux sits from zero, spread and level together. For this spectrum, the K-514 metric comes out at 4.78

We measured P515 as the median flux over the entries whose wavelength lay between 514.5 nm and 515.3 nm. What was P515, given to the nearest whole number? 113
